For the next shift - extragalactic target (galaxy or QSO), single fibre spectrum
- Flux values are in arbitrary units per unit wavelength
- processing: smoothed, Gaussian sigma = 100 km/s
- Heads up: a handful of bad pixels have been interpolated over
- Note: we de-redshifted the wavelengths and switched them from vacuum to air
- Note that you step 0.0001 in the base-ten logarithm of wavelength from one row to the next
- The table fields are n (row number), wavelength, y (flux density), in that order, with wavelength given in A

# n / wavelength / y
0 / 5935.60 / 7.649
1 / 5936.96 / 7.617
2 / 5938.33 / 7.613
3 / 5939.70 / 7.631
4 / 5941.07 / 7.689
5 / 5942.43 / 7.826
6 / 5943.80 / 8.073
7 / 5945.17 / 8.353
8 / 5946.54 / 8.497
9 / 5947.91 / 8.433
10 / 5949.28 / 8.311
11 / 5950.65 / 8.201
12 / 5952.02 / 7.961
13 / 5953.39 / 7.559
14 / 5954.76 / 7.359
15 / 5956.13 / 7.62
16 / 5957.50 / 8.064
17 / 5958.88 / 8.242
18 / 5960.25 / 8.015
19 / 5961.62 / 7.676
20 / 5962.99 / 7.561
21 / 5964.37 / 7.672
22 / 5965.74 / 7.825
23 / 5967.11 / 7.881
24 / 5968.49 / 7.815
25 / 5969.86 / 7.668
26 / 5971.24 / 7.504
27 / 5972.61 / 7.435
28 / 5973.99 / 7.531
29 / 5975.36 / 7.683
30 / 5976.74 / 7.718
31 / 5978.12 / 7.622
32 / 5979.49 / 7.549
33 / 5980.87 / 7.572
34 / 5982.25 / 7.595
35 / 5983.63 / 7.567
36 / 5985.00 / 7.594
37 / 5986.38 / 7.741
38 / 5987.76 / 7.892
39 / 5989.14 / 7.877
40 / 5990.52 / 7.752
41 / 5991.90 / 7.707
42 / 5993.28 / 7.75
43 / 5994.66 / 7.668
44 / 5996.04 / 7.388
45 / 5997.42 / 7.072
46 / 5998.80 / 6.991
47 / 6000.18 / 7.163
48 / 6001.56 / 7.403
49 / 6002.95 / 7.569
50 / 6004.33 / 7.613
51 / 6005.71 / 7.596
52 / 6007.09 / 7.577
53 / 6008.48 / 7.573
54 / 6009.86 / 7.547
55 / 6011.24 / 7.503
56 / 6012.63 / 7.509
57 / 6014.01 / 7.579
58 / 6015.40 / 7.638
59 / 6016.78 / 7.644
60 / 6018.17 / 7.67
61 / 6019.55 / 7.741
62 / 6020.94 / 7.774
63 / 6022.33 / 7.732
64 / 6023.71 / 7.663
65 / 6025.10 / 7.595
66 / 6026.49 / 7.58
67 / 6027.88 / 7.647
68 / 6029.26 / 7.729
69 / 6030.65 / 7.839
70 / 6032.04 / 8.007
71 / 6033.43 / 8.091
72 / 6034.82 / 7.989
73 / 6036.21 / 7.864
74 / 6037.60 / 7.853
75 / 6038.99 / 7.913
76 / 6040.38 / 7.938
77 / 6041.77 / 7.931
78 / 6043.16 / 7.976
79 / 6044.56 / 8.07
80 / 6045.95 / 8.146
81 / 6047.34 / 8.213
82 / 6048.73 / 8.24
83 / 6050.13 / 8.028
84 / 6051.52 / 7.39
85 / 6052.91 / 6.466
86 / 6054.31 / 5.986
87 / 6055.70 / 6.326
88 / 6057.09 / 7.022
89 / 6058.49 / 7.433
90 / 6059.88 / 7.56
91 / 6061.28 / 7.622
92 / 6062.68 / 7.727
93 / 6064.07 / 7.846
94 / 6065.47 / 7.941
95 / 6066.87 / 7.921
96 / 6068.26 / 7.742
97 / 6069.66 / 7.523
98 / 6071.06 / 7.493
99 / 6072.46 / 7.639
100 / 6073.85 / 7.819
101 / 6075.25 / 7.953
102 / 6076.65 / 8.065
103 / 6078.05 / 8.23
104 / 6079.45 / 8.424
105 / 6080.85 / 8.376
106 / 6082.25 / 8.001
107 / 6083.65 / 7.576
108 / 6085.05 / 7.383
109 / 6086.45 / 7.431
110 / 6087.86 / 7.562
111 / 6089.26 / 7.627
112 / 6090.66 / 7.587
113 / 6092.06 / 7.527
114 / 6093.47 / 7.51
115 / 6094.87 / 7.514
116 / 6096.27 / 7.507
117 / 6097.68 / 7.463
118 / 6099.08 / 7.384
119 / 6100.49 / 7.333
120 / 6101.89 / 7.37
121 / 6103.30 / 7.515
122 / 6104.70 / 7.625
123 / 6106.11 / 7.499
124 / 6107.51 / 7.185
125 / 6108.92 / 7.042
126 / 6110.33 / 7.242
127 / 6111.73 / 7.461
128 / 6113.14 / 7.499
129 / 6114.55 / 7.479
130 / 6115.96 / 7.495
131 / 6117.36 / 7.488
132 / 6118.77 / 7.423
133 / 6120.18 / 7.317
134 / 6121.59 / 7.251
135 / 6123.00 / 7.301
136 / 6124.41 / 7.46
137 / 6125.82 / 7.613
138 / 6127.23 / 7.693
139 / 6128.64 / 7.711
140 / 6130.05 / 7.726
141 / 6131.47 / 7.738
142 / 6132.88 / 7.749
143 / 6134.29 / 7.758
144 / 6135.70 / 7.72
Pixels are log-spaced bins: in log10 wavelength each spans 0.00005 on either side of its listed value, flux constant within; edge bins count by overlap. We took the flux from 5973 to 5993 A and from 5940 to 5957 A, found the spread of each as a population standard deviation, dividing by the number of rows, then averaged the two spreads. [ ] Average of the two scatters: 0.24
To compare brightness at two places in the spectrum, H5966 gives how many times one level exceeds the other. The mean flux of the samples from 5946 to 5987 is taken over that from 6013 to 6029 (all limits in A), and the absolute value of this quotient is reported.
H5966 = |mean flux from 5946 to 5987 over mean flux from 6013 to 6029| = 1.02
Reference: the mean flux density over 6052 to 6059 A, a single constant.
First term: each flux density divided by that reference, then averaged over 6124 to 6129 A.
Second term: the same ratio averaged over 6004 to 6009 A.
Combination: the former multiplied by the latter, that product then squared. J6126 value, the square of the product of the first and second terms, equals 1.71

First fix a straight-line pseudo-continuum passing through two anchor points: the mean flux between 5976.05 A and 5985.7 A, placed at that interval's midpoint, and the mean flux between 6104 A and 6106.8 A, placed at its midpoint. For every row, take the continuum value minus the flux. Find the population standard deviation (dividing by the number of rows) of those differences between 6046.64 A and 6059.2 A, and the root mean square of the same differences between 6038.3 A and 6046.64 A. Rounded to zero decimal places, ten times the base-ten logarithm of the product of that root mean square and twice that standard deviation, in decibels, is -2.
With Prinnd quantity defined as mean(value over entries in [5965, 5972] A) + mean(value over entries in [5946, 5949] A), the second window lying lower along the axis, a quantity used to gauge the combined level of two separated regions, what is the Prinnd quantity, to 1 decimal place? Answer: 16.2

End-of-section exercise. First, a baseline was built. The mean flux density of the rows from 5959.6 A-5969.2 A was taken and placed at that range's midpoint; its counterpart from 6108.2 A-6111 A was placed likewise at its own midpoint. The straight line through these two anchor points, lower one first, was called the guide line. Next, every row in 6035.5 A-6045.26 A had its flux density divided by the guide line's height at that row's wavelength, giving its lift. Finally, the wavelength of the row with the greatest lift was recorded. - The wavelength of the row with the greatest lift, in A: 6044.56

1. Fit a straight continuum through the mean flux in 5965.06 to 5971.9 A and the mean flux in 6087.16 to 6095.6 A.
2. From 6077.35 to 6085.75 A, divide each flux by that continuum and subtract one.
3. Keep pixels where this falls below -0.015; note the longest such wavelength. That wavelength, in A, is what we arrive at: 6085.05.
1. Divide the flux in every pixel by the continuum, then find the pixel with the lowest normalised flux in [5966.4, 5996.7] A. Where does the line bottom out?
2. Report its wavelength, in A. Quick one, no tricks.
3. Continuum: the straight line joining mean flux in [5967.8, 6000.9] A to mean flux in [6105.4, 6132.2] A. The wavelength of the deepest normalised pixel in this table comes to 5996.04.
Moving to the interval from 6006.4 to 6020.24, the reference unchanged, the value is 6011.24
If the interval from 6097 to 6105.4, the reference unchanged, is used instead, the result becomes 6100.49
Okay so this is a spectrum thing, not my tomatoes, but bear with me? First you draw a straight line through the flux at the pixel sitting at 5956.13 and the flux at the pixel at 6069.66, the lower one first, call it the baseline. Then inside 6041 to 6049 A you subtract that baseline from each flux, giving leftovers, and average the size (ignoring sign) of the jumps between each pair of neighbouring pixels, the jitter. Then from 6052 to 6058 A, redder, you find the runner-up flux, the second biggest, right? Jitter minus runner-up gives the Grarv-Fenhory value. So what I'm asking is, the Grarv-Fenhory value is -6.40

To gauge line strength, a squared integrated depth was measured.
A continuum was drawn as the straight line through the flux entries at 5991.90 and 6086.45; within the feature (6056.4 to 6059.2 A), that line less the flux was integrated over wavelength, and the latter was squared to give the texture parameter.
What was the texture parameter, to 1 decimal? 0.6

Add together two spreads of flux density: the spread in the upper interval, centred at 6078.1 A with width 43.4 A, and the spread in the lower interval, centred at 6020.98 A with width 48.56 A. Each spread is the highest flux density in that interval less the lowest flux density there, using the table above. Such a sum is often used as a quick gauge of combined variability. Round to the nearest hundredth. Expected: 2.50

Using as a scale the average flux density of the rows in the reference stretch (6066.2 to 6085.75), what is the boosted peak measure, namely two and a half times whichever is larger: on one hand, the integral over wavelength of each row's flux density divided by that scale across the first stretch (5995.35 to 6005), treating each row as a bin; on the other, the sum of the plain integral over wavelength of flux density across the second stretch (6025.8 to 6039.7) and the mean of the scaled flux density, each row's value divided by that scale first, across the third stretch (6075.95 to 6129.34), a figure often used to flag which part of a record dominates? 275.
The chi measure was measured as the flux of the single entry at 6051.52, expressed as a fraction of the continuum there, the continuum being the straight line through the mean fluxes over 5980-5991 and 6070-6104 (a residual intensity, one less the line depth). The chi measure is 0.96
